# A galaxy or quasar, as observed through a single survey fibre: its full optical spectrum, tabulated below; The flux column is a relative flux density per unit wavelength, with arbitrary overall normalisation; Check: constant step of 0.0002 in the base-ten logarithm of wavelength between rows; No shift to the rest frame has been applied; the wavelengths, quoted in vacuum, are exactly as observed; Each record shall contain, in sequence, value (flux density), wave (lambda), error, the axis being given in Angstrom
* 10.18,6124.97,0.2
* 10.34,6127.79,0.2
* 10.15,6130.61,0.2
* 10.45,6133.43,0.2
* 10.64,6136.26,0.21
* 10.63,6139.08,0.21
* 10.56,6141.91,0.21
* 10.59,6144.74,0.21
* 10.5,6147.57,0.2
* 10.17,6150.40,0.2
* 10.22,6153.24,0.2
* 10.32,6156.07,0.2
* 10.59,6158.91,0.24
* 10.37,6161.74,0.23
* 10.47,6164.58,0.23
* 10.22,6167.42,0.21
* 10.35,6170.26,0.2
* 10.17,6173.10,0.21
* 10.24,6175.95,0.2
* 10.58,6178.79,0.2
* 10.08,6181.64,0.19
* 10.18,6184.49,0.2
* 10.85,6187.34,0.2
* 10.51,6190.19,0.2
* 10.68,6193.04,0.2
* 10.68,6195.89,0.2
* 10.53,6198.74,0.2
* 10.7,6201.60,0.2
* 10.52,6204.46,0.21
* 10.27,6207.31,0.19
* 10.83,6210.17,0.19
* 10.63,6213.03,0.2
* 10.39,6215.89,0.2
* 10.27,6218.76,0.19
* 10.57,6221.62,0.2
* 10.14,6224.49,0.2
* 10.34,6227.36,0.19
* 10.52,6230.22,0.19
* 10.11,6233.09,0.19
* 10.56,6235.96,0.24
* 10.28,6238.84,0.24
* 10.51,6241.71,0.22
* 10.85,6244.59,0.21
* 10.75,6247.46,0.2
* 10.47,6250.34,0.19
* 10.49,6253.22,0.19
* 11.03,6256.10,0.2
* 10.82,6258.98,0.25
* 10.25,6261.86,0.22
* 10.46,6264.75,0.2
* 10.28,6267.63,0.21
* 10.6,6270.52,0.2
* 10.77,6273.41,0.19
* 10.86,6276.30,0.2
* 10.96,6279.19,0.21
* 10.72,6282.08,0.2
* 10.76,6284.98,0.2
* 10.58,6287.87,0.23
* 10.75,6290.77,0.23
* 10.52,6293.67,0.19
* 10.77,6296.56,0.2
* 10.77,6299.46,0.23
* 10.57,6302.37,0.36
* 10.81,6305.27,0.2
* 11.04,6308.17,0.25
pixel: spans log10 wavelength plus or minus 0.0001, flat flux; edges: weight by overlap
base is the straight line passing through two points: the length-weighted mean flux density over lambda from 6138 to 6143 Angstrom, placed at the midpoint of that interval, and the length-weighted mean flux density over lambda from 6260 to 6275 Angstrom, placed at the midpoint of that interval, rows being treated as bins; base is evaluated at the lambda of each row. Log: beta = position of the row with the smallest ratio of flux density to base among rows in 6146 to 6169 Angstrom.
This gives 6150.40 Angstrom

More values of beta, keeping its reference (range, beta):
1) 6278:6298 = 6293.67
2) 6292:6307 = 6293.67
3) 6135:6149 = 6147.57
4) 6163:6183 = 6181.64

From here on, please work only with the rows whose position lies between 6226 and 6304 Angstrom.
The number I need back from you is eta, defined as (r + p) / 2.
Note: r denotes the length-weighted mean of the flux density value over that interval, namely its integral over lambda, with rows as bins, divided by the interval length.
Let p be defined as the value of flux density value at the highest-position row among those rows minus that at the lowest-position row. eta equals 5.42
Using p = 0.23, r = 10.6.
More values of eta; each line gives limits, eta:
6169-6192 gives 5.27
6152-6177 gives 5.18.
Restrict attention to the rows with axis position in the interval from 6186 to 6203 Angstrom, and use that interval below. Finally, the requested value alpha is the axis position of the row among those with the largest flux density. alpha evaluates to 6187.34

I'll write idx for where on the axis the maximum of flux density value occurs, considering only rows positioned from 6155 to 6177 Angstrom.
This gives 6158.91 Angstrom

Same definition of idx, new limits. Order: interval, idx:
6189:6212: 6210.17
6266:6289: 6279.19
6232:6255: 6244.59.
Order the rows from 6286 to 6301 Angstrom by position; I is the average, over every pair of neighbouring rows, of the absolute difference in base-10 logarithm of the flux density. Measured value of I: 0.007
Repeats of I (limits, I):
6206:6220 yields 0.012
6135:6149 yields 0.002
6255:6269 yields 0.012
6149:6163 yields 0.007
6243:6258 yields 0.010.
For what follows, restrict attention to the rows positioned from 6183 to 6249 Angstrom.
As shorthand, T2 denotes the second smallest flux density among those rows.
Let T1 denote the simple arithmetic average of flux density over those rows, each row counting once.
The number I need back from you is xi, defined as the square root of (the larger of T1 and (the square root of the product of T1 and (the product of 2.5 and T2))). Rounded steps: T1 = 10.5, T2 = 10.14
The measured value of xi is 4.04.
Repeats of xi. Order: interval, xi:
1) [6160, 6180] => 4.03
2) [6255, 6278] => 4.07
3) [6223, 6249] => 4.03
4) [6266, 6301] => 4.10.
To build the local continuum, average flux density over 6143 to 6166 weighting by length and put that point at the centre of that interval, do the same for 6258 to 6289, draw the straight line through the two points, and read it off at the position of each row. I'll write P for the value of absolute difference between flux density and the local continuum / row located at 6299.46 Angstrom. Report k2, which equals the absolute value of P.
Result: 0.08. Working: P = 0.079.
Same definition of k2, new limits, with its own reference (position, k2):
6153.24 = 0.18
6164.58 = 0.04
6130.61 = 0.21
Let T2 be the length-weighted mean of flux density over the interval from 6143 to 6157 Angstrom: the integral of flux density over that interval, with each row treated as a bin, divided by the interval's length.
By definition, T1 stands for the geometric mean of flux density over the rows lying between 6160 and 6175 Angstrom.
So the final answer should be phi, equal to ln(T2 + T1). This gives 3.03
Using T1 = 10.32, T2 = 10.4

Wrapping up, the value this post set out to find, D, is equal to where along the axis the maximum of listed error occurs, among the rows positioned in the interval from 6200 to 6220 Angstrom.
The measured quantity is 6204.46 Angstrom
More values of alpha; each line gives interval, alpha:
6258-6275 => 6258.98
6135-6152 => 6136.26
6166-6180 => 6178.79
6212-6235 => 6213.03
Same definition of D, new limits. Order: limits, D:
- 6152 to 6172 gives 6158.91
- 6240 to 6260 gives 6258.98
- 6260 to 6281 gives 6261.86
